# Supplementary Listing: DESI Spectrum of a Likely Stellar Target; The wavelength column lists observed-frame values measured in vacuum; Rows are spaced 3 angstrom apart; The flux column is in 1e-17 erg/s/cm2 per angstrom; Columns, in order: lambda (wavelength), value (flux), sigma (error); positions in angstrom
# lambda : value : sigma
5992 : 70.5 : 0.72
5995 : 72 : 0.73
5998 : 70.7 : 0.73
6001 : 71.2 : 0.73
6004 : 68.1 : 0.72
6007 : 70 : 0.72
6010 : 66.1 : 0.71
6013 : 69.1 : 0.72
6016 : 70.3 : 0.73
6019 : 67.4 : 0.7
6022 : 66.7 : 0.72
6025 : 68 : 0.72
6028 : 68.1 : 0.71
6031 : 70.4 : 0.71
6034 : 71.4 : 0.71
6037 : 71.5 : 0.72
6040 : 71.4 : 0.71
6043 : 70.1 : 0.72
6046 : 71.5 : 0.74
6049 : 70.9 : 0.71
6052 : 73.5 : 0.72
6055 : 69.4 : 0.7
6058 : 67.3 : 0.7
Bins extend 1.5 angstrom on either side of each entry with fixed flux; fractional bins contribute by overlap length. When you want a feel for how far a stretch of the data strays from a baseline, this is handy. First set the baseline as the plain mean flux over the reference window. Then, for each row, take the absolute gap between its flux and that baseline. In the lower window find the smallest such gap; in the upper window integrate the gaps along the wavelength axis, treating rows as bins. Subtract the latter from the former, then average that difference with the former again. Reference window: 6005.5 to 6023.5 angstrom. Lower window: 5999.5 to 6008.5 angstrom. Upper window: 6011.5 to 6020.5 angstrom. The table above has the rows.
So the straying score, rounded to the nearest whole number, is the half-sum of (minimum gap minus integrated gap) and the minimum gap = -5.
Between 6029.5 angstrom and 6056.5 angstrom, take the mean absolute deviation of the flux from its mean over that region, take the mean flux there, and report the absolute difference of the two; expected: 70.3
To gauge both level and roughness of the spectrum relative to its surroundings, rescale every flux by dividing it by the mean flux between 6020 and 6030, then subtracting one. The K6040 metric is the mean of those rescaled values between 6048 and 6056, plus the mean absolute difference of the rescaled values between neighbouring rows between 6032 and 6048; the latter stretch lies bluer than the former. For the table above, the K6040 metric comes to 0.065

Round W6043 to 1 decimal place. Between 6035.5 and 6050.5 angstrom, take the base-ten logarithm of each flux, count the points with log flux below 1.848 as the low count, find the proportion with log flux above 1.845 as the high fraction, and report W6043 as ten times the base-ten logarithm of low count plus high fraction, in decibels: 3.0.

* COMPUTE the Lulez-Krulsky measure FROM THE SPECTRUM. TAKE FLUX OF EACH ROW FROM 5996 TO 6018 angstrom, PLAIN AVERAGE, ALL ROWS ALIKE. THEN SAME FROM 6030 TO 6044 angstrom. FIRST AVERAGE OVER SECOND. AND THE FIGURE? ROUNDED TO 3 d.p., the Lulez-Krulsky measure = 0.977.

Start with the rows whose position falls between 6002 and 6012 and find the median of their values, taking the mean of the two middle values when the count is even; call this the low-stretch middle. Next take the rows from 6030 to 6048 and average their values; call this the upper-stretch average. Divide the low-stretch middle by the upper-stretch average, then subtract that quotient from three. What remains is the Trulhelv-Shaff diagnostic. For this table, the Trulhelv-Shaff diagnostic 2.04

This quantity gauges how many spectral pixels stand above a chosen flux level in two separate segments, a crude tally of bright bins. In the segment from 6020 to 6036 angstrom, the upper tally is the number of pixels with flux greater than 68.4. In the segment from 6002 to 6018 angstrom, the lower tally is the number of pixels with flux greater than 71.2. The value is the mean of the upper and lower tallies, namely 1.0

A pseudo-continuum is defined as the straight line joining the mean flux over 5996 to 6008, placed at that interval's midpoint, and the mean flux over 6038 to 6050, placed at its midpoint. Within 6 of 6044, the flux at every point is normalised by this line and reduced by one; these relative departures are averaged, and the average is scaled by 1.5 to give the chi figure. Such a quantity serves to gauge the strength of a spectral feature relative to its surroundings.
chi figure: 0.000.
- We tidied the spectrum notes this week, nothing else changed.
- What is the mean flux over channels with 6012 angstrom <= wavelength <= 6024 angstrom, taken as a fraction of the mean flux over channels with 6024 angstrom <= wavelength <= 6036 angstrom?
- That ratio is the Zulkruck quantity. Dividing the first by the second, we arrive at 0.98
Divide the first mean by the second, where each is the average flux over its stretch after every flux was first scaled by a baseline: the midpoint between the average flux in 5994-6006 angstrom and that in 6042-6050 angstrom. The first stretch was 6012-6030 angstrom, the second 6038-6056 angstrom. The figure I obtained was 0.96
